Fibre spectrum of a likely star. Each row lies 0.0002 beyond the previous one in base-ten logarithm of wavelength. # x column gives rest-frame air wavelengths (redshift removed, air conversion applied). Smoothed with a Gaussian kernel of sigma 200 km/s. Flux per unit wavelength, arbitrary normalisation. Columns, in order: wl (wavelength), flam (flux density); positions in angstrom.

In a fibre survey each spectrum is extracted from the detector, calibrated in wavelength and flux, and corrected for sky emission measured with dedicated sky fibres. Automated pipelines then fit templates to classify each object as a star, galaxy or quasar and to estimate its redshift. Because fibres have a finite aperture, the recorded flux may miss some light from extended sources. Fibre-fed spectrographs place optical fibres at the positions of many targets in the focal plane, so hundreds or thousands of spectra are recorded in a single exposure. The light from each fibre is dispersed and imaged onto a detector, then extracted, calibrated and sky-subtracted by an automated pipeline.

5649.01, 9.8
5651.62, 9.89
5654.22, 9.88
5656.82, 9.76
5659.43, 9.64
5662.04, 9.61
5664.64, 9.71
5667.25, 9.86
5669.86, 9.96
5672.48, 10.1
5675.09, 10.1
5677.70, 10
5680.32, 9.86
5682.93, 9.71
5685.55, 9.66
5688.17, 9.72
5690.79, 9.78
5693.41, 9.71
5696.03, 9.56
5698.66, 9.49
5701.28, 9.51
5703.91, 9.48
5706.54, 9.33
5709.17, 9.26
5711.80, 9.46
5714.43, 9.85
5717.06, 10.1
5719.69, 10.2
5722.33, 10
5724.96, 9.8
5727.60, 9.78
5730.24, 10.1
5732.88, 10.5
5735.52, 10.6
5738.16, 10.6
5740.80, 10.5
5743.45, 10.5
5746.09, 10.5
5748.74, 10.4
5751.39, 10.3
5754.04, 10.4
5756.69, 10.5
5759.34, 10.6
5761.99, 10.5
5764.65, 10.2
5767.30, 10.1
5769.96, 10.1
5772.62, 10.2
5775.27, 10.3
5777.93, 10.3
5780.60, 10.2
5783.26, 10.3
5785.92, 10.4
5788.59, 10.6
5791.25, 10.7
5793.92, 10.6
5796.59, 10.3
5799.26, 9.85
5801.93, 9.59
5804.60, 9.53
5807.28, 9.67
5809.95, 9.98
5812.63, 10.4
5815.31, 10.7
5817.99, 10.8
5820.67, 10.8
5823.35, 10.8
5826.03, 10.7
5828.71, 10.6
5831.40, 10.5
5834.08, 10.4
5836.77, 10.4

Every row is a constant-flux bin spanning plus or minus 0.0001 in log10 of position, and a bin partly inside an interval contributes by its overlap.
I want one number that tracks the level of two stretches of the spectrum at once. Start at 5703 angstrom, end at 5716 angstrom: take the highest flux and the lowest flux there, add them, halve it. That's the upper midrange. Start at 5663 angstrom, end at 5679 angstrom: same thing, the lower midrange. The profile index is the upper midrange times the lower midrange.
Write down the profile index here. 95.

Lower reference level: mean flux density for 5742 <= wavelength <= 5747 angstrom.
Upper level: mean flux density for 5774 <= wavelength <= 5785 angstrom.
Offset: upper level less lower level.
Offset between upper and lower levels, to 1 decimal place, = -0.2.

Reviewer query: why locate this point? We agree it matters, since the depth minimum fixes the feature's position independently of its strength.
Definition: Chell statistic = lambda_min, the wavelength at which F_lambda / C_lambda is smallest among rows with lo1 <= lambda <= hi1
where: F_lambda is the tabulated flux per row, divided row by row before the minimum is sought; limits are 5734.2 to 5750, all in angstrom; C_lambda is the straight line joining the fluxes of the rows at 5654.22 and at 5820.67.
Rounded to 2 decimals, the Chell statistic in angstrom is 5748.74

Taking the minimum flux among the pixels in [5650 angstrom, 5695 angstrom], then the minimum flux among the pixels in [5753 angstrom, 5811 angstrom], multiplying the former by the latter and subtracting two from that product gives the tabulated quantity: 89.6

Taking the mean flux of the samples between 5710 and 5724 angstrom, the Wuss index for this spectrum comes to 9.9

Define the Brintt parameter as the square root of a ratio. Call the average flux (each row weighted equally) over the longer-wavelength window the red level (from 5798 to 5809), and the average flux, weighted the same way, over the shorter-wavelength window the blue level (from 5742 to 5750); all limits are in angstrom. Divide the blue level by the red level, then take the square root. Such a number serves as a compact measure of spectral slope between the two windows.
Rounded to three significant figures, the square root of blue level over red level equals 1.04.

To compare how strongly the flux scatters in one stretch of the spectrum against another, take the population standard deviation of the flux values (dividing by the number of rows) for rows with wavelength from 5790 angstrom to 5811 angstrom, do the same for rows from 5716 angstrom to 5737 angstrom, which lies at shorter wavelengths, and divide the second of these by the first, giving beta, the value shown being 0.65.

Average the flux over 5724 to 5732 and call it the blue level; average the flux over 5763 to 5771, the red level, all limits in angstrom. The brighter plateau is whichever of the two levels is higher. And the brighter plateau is 10.1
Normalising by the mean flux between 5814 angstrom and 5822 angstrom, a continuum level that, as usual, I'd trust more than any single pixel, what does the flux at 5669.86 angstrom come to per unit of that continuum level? 0.93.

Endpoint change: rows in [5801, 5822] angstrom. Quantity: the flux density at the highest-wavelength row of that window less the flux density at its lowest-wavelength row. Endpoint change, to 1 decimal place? 1.2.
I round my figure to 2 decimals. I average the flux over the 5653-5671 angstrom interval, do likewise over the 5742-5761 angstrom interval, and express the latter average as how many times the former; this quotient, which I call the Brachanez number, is 1.07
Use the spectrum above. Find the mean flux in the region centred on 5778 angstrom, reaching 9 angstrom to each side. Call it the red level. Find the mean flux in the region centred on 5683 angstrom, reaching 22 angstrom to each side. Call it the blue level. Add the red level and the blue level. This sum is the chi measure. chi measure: 20.0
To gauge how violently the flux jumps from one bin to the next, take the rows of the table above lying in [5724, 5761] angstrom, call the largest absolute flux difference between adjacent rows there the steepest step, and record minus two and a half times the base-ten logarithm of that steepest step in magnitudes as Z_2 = 0.99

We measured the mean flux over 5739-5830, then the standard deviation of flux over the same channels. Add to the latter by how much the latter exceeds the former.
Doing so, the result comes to -9.7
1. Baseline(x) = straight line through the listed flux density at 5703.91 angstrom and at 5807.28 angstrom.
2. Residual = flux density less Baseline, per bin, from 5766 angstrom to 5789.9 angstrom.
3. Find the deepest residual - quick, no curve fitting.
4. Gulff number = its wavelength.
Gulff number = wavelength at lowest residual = 5769.96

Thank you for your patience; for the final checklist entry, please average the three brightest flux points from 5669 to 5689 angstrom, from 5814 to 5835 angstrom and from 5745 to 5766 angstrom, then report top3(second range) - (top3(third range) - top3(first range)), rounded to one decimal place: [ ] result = 10.3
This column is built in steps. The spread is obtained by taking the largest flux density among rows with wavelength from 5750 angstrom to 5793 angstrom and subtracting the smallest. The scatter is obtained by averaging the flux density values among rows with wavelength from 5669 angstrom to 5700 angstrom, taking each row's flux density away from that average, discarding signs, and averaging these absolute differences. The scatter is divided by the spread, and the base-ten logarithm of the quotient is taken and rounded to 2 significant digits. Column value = -0.56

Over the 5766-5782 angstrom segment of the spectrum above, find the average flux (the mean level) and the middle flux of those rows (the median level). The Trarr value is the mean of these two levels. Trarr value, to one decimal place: 10.2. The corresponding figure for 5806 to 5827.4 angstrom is 10.6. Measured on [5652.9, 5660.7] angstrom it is 9.8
